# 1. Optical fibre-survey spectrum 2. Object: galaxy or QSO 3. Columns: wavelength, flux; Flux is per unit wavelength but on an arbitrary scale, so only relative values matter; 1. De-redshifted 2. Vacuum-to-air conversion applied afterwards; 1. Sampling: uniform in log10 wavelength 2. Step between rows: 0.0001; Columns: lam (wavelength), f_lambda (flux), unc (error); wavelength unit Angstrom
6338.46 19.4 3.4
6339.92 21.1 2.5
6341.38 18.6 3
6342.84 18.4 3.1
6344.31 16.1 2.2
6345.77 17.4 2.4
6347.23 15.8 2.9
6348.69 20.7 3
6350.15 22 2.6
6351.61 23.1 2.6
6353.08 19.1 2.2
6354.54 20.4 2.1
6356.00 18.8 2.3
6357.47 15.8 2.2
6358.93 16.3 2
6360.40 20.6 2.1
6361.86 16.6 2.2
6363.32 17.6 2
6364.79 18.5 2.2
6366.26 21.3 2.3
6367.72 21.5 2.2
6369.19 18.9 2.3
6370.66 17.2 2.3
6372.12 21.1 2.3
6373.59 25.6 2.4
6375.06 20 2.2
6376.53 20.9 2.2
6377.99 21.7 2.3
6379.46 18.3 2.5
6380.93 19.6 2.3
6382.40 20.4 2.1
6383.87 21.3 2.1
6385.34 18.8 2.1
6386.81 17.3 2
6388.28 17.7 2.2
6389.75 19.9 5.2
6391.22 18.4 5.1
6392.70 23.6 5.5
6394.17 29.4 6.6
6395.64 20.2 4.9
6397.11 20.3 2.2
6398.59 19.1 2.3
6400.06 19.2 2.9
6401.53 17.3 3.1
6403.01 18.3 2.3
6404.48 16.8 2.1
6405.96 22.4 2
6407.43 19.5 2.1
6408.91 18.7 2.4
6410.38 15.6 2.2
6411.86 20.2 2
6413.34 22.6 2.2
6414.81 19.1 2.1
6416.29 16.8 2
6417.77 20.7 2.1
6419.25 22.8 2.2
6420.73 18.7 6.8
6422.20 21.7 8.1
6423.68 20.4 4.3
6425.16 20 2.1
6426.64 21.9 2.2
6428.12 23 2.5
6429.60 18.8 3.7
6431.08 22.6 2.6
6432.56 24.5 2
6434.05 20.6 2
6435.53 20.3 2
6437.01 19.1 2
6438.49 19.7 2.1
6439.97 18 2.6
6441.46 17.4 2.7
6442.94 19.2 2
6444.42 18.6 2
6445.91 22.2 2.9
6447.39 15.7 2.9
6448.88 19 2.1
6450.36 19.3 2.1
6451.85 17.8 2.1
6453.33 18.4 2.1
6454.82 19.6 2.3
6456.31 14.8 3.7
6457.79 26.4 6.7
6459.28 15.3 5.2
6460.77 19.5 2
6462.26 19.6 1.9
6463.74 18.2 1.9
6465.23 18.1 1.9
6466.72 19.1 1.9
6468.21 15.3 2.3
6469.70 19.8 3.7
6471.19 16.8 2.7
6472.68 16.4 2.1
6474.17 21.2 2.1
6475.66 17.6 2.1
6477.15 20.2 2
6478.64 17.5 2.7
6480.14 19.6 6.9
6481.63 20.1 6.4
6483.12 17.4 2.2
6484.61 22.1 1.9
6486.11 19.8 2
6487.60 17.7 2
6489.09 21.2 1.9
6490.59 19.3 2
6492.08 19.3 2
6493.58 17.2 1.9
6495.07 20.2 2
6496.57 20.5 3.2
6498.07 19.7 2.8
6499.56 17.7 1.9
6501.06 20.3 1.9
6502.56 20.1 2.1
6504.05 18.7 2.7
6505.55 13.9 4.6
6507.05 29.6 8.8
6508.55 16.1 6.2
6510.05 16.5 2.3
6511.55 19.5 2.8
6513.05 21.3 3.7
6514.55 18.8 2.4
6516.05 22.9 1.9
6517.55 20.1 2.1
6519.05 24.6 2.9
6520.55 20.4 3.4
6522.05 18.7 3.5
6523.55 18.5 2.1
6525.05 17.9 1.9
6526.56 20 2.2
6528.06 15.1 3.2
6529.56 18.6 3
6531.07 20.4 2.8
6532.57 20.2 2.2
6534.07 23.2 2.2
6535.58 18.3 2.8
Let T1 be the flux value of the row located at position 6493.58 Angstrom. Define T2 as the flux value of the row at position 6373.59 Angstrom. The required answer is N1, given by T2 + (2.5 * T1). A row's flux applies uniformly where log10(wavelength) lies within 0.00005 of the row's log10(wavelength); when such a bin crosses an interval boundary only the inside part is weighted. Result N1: 68.6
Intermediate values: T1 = 17.2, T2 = 25.6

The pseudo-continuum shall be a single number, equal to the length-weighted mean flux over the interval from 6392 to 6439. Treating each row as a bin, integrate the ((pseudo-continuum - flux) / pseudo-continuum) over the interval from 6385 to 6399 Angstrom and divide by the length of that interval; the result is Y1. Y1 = -0.006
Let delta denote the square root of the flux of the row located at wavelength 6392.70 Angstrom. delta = 4.86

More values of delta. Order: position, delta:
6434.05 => 4.54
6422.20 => 4.66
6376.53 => 4.57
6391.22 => 4.29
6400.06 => 4.38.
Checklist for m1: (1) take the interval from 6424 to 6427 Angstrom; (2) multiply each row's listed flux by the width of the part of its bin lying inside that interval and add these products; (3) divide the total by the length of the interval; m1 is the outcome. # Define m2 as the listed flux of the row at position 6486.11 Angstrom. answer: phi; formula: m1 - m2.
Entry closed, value 0.9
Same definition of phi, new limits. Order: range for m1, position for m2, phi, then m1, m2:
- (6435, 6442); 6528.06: 3.8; 18.9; 15.1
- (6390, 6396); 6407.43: 3.3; 22.8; 19.5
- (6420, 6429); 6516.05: -2.0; 20.9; 22.9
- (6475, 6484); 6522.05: 0.1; 18.8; 18.7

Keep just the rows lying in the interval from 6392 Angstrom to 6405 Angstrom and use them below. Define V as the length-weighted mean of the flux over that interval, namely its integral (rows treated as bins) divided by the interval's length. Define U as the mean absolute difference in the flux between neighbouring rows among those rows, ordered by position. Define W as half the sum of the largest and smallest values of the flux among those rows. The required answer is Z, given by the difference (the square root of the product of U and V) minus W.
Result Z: -15.8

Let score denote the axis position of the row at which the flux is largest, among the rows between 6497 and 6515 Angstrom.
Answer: 6507.05 Angstrom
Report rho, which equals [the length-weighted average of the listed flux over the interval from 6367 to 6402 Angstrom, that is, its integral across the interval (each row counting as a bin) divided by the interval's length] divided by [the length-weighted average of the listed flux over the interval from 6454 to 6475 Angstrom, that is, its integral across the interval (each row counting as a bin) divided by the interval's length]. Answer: 1.10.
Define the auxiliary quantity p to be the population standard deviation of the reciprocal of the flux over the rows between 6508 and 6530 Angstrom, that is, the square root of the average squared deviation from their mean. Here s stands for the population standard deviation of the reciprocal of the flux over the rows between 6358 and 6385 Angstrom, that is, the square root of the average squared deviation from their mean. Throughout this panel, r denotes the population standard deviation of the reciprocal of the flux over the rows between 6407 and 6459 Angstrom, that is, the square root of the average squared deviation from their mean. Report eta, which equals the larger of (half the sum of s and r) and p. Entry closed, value 0.0065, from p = 0.0065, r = 0.0063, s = 0.0056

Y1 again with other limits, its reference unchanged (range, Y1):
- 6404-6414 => 0.049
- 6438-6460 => 0.082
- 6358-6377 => 0.039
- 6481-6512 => 0.052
